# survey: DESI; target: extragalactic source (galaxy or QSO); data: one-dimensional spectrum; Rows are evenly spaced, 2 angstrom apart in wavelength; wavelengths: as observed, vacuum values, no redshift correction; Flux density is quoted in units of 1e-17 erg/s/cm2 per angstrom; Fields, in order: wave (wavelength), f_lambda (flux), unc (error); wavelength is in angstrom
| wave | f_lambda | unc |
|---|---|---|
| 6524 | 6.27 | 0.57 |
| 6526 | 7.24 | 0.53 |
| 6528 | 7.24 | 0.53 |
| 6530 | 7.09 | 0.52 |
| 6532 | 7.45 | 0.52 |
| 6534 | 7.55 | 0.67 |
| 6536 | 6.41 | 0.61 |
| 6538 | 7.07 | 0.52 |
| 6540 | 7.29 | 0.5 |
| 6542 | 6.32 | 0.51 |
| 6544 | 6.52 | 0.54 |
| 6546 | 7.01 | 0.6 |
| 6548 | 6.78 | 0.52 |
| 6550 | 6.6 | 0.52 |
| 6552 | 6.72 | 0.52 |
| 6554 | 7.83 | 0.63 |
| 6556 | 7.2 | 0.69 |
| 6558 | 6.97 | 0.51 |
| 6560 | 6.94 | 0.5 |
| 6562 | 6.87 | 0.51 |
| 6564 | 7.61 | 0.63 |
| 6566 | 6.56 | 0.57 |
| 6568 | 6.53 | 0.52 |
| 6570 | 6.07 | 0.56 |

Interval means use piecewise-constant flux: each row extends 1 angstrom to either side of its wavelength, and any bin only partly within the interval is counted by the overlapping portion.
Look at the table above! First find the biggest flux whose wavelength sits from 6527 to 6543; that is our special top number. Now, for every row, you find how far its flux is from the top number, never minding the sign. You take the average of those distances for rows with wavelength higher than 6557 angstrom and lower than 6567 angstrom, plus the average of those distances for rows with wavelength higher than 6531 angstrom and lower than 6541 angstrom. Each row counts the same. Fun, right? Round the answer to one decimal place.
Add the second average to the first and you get 1.0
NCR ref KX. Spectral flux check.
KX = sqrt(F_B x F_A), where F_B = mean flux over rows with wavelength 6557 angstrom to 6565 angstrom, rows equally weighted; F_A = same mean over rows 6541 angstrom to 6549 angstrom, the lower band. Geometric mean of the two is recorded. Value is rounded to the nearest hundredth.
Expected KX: 6.87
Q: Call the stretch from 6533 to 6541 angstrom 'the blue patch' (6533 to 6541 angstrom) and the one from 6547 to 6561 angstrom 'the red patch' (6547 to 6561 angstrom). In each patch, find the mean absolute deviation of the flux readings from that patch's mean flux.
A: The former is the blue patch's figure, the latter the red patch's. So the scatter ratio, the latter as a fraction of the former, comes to 0.86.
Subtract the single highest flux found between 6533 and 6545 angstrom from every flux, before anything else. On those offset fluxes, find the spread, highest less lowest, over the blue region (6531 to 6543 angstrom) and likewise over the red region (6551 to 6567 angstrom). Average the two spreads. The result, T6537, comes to 1.25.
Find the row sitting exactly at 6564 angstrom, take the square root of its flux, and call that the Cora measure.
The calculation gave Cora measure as 2.76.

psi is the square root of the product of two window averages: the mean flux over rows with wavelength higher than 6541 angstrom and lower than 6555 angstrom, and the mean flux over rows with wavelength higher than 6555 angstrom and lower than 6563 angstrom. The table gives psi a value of 6.91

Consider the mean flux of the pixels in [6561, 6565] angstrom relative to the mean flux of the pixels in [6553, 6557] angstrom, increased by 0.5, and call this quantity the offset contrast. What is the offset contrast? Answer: 1.463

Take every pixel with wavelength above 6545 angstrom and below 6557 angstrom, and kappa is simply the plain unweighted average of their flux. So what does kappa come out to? 7.02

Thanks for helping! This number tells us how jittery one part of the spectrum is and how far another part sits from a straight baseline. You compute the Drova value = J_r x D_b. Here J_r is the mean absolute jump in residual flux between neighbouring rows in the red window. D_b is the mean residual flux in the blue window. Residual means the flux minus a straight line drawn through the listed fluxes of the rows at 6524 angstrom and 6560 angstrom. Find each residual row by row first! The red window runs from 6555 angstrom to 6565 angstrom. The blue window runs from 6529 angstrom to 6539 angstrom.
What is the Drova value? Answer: 0.19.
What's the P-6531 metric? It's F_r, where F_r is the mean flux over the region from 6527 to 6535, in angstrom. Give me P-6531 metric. 7.3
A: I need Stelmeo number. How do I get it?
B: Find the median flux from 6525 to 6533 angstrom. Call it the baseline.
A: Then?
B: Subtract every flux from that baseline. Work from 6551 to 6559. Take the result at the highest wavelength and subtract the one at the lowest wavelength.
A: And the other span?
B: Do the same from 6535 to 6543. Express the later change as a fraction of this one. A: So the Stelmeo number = -2.8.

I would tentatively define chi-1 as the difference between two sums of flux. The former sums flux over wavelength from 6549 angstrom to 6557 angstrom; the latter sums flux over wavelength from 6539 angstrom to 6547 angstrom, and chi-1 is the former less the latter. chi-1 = 1.2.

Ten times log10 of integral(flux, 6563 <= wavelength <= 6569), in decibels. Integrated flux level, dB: 16.2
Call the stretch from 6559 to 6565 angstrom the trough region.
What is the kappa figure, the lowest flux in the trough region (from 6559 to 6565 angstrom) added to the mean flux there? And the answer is 14.0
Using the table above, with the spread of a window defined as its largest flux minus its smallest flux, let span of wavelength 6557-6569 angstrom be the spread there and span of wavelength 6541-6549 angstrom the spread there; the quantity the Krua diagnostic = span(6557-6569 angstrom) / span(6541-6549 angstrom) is 1.57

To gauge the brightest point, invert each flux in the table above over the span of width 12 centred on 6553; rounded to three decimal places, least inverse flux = 0.128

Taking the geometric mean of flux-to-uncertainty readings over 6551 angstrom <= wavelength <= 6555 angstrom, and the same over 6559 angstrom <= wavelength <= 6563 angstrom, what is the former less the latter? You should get -1.00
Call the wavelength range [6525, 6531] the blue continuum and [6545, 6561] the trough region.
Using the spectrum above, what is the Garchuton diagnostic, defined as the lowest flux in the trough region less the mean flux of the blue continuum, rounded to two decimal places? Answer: -0.59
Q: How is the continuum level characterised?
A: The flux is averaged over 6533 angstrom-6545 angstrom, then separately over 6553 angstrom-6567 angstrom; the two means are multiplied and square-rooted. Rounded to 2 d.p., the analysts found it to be 7.00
